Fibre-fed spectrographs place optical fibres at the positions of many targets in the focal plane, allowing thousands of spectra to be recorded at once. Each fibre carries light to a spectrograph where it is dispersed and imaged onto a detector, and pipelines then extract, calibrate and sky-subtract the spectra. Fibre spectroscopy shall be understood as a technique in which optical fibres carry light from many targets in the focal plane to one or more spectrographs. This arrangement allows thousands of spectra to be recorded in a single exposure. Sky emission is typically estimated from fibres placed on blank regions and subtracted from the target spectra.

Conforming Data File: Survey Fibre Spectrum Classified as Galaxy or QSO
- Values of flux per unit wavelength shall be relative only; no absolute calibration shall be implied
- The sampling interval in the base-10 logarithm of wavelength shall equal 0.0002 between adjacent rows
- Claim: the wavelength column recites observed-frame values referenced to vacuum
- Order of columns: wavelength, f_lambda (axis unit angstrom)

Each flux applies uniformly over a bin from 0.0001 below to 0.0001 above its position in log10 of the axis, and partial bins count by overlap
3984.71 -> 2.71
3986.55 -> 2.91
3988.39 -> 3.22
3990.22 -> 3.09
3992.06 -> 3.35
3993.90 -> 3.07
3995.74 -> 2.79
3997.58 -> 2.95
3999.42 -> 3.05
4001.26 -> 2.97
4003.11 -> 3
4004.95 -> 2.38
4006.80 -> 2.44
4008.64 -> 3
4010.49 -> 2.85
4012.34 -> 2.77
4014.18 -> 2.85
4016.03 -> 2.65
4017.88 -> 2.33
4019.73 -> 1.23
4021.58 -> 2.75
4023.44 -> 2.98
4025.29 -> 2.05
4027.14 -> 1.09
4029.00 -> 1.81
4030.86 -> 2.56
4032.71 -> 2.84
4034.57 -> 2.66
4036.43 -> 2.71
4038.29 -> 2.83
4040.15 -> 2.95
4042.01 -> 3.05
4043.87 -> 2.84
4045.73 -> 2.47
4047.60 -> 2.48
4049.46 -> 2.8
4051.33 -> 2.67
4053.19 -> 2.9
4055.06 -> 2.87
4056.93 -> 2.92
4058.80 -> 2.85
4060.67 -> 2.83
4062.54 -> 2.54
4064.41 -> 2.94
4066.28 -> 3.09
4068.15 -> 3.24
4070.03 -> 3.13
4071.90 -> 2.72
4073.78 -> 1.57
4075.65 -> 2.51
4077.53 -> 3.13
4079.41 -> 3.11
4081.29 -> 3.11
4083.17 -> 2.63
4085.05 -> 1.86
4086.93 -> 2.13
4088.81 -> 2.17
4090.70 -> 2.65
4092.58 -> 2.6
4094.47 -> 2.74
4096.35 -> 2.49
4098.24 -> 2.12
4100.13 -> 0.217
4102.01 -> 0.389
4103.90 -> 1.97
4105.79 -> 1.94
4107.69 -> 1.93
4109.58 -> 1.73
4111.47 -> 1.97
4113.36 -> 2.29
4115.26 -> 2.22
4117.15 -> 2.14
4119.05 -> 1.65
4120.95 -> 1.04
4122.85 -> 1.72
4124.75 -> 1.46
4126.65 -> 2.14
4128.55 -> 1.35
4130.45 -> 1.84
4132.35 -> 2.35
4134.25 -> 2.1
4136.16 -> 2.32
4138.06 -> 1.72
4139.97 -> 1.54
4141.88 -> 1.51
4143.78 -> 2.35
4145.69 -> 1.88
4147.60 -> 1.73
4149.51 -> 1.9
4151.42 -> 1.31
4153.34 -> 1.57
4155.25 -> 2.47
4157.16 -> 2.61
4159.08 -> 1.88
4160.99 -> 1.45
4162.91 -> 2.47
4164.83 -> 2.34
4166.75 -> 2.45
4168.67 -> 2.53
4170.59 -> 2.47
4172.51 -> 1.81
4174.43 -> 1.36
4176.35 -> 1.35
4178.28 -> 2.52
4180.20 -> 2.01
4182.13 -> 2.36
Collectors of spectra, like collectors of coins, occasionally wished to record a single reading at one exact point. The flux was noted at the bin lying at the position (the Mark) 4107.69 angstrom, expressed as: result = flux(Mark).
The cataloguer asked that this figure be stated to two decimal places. 1.93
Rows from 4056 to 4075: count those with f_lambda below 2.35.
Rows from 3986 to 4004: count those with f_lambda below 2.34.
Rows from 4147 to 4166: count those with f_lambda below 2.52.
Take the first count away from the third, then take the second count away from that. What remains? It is 8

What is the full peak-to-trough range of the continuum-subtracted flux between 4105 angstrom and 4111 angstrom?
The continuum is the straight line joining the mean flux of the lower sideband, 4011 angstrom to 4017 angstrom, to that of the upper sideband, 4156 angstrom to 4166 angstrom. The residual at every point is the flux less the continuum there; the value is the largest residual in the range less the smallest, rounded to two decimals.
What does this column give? 0.19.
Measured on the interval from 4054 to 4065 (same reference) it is 0.41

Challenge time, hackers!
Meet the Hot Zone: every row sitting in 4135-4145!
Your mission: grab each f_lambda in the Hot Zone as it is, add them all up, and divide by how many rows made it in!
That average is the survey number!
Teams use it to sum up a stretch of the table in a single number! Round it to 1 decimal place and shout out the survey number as 1.9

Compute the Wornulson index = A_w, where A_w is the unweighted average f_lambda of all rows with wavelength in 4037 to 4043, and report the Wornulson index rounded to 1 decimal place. 2.9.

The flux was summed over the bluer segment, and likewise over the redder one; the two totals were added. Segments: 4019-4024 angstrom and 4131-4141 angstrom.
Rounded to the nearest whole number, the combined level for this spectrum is 17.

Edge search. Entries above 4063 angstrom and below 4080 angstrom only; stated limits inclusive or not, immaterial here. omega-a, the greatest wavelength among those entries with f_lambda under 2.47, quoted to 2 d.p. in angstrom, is 4073.78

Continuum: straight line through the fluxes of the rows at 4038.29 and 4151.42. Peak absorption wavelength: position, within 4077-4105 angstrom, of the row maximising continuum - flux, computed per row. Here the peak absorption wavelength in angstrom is 4100.13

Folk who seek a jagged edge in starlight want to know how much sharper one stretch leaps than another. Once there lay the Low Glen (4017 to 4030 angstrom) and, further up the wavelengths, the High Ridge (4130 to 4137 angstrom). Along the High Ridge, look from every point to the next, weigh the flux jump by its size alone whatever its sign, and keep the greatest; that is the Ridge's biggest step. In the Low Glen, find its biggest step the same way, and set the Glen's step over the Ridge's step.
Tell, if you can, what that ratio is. 2.98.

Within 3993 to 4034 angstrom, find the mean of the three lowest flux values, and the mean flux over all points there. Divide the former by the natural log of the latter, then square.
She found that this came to 2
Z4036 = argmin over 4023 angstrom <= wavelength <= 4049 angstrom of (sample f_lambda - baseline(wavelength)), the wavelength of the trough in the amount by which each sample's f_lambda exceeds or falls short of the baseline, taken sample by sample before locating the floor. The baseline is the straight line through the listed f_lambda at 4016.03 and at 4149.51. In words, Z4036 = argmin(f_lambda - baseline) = 4027.14 angstrom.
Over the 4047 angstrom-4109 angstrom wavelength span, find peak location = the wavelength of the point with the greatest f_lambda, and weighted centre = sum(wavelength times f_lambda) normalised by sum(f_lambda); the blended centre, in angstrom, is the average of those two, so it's 4071.4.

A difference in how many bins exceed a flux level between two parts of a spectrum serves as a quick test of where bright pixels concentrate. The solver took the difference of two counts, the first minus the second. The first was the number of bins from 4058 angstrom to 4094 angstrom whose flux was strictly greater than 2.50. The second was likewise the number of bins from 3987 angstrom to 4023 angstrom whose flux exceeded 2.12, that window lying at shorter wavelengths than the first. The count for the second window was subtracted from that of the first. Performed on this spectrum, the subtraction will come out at -3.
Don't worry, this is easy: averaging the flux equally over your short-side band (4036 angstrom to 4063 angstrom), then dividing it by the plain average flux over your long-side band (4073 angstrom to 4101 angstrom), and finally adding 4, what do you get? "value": 5.2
